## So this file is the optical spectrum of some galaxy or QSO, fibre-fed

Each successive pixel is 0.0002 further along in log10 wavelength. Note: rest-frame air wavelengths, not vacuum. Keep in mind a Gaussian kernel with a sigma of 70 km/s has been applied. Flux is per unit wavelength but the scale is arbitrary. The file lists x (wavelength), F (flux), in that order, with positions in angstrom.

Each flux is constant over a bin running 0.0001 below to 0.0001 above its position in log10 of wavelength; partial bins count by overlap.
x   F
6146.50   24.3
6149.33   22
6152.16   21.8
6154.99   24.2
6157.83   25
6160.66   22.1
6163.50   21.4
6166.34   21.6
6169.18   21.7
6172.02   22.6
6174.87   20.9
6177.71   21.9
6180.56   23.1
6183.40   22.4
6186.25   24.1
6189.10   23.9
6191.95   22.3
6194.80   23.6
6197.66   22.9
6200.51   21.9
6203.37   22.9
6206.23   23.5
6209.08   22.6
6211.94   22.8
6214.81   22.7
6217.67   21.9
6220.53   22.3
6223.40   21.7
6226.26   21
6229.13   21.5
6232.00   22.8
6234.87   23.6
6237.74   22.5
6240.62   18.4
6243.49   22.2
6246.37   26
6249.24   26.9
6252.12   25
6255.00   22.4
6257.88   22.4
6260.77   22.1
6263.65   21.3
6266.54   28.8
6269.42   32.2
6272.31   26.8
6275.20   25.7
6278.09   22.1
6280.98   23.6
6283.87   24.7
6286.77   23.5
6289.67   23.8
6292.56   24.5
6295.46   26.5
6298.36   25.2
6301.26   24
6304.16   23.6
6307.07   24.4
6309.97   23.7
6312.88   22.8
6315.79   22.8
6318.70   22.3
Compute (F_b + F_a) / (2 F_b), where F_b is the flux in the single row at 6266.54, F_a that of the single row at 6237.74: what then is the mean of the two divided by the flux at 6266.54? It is 0.89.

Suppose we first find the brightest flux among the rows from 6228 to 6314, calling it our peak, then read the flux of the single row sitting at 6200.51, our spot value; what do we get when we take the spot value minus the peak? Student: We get -10.3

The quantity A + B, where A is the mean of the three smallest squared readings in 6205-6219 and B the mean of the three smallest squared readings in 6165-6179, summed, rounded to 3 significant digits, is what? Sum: 960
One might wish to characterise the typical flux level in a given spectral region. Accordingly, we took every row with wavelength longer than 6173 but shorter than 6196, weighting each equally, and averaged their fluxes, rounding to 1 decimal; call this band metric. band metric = 22.8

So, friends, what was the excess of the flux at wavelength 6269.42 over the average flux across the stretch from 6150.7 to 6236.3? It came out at 10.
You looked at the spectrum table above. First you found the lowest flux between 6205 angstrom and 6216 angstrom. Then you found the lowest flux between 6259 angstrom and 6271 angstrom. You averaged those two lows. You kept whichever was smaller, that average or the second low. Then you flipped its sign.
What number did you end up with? -21.3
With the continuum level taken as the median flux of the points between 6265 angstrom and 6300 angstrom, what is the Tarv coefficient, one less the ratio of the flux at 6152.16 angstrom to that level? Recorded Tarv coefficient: 0.13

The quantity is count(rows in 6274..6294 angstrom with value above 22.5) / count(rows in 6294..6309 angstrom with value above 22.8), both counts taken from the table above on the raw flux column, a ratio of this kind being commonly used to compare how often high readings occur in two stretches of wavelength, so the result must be 1.2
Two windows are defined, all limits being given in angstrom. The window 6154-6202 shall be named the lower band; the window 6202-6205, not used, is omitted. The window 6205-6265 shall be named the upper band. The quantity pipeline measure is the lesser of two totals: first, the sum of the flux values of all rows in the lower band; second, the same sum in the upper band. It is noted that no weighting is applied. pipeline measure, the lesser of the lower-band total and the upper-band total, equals 386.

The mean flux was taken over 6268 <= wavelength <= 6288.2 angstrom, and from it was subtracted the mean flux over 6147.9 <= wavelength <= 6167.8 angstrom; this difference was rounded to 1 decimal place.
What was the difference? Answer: 2.9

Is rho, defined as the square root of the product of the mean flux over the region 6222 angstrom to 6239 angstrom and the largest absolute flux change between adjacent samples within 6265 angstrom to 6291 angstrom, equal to 10.9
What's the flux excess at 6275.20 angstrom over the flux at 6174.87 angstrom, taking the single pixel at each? 5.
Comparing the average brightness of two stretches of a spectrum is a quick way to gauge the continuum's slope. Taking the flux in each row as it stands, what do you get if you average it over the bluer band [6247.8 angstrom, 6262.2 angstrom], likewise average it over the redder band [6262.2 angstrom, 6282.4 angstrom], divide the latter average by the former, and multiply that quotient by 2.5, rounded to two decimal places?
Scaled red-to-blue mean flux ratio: 2.71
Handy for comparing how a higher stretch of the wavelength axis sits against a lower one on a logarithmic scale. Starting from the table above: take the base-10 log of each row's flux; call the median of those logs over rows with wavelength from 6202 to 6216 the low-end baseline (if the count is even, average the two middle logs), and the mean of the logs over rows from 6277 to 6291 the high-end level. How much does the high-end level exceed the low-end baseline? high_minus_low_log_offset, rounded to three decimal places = 0.014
